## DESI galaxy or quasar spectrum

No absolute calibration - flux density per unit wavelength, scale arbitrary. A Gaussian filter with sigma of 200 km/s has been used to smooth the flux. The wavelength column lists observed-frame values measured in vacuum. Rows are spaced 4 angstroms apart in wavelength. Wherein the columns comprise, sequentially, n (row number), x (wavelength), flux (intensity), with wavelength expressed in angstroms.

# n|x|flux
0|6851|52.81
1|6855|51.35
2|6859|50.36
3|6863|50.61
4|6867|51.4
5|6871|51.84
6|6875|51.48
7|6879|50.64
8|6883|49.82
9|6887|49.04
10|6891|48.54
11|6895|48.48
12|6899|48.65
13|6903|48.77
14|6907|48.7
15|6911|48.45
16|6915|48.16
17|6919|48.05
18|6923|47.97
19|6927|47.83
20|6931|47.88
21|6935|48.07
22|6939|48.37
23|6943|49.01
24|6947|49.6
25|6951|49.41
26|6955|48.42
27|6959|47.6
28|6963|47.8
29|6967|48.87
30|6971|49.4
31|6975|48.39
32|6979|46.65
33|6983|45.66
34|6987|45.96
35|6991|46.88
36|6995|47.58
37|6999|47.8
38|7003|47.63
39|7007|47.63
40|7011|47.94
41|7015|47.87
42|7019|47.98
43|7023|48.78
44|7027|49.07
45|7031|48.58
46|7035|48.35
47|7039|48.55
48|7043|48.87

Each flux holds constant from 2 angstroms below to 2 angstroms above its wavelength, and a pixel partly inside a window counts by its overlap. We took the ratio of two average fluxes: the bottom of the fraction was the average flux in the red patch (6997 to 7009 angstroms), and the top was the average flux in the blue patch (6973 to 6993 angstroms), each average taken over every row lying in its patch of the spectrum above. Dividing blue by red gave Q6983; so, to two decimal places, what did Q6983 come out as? 0.98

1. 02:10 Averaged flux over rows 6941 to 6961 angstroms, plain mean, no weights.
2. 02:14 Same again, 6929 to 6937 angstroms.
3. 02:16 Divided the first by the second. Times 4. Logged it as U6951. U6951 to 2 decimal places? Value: 4.07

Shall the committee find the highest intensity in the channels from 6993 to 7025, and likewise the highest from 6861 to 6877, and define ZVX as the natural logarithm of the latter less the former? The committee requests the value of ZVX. 1.1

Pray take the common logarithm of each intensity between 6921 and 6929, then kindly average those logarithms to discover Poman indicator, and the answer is 1.68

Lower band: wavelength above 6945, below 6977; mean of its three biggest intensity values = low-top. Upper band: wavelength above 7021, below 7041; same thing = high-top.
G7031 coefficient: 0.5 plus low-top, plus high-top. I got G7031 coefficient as 99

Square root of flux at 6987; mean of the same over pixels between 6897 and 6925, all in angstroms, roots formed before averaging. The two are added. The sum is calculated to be 13.7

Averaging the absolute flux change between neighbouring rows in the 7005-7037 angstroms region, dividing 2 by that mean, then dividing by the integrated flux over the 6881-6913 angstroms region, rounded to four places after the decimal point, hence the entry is 0.0039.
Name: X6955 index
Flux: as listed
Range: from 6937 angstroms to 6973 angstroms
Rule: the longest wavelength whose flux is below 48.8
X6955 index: 6963 angstroms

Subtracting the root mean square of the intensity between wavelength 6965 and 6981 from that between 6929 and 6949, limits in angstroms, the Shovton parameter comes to 0.3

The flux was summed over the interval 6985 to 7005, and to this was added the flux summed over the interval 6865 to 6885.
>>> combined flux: 491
